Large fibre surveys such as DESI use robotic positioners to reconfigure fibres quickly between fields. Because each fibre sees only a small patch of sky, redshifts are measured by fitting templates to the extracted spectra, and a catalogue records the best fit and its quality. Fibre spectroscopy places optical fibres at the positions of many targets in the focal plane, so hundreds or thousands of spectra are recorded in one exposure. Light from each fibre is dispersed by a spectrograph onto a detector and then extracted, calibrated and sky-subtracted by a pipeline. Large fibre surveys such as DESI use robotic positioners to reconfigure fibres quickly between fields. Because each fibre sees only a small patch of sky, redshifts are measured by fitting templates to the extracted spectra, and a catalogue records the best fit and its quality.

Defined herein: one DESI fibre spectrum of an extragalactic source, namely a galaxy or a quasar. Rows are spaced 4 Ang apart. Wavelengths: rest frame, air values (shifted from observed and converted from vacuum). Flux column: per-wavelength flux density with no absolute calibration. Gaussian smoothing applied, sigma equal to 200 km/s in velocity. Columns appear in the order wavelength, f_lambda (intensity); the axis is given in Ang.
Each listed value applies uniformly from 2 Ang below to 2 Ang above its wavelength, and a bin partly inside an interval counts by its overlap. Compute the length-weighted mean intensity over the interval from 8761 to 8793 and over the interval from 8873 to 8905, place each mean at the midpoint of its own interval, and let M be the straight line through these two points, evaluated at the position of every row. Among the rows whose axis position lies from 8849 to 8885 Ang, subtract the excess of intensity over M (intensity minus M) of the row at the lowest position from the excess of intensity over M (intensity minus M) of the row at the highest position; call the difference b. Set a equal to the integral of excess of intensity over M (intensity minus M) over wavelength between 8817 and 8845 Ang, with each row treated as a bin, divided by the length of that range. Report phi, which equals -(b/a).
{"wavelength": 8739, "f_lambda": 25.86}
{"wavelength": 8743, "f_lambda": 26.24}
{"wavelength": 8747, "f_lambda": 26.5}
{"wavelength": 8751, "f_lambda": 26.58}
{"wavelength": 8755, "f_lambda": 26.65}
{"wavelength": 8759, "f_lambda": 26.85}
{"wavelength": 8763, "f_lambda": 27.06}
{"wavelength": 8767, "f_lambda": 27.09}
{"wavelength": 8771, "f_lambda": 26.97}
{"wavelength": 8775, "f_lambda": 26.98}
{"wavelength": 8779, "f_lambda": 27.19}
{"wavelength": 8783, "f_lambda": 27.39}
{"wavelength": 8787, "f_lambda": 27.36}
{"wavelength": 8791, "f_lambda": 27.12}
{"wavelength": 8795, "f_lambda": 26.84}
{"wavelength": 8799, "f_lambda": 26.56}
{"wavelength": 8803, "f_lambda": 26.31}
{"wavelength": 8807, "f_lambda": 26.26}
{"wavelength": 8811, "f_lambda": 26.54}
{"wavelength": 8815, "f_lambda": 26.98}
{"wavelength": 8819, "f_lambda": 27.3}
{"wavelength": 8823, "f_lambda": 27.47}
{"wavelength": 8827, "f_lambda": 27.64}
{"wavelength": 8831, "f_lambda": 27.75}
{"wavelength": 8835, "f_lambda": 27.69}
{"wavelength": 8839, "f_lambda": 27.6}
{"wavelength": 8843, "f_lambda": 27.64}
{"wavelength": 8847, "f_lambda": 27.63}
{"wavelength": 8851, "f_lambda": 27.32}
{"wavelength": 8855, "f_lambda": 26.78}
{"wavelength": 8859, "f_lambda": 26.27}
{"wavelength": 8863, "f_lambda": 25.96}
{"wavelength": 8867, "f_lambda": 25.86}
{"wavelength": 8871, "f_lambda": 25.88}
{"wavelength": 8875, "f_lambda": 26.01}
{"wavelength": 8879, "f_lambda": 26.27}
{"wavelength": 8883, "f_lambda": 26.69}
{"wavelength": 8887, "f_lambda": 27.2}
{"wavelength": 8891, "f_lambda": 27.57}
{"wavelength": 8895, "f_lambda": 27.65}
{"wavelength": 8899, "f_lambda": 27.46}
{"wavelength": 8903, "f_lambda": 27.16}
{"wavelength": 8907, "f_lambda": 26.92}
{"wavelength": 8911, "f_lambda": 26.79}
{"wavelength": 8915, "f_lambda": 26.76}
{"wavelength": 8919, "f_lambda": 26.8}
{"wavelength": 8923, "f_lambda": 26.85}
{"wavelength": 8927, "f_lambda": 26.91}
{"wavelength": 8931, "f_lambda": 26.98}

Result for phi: 1.2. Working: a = 0.51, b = -0.6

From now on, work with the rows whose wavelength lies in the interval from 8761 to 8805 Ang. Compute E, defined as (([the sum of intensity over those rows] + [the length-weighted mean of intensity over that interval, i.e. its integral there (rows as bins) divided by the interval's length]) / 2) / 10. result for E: 16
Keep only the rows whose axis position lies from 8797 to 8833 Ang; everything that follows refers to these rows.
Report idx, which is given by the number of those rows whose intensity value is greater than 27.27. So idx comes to 4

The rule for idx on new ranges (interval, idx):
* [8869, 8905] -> 3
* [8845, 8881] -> 2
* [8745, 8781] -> 0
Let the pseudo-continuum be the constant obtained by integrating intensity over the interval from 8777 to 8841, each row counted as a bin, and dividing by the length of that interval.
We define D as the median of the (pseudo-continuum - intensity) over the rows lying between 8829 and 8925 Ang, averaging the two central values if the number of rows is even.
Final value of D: 0.24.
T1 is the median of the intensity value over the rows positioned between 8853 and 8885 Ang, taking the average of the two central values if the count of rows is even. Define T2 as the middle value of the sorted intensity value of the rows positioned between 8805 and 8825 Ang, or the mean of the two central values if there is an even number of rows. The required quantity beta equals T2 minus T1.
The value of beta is 0.84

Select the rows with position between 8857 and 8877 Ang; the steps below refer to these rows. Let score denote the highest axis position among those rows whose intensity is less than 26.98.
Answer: 8875 Ang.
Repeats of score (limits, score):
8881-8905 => 8883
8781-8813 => 8811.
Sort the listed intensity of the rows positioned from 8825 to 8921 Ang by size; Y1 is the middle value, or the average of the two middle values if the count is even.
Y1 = 27.0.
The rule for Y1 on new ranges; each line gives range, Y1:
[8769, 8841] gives 27.2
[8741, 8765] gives 26.6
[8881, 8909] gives 27.2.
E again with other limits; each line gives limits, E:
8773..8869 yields 34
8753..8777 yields 9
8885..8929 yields 16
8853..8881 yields 10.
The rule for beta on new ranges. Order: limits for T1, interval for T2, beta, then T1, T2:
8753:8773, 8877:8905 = 0.23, 27.0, 27.2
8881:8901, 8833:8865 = 0.00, 27.5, 27.5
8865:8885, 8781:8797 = 1.23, 26.0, 27.2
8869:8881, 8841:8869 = 0.77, 26.0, 26.8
